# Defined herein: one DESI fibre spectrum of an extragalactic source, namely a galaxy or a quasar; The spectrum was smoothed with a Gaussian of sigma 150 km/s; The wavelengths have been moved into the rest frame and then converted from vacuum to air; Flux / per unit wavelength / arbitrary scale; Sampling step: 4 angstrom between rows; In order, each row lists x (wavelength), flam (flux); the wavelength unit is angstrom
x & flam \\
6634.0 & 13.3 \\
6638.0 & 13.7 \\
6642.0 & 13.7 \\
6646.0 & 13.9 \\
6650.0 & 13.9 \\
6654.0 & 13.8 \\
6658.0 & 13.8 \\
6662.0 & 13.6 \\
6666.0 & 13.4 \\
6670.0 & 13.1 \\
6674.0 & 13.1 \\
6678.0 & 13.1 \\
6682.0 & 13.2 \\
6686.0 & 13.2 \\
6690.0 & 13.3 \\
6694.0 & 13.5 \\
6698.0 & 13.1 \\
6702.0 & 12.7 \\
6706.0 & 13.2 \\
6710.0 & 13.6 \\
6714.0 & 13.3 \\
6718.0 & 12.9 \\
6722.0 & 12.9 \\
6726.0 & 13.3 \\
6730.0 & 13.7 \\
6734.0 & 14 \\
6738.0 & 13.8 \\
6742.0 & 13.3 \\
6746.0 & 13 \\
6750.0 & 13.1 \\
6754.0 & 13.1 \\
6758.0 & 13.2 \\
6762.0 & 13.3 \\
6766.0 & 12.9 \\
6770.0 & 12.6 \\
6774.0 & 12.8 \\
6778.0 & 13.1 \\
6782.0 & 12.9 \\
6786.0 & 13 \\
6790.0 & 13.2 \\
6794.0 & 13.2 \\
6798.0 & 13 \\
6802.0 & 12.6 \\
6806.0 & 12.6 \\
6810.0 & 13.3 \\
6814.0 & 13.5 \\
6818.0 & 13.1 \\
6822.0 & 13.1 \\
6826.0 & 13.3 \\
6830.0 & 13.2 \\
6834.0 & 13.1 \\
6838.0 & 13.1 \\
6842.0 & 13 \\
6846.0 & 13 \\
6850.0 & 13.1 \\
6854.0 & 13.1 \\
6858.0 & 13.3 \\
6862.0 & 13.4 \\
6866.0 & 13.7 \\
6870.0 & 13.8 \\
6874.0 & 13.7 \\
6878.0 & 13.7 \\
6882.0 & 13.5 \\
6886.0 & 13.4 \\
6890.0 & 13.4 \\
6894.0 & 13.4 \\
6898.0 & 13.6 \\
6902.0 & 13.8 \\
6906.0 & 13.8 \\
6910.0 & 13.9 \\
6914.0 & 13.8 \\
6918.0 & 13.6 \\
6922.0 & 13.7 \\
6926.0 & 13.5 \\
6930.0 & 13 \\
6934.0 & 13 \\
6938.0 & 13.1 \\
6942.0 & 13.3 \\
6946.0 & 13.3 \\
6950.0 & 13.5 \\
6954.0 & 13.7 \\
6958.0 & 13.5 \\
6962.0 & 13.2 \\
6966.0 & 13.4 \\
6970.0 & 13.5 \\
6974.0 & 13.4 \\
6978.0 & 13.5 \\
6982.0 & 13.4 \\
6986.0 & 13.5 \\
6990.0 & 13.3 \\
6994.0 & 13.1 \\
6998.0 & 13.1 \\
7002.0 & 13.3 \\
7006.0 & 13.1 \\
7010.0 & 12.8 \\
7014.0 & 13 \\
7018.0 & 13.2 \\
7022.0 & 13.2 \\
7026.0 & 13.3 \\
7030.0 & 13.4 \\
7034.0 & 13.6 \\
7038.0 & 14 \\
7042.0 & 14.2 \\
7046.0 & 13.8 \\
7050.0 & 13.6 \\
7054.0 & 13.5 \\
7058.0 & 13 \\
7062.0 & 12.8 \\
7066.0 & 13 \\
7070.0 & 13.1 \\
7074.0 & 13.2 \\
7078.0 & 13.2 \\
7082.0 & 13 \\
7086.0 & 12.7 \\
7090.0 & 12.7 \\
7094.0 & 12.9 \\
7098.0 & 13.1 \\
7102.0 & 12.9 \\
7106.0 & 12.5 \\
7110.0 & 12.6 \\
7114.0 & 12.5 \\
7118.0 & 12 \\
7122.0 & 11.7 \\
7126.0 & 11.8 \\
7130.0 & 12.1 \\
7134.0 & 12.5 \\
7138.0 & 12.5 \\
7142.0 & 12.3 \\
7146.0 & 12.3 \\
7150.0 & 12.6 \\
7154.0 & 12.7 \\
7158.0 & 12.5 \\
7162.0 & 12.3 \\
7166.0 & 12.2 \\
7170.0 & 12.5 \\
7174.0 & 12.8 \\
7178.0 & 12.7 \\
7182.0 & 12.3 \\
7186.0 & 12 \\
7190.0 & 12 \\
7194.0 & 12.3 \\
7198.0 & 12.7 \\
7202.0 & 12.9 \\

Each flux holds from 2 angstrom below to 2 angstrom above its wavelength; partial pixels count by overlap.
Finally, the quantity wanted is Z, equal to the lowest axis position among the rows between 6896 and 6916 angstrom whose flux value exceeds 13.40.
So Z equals 6898.0 angstrom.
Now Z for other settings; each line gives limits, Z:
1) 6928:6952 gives 6950.0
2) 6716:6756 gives 6730.0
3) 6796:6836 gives 6814.0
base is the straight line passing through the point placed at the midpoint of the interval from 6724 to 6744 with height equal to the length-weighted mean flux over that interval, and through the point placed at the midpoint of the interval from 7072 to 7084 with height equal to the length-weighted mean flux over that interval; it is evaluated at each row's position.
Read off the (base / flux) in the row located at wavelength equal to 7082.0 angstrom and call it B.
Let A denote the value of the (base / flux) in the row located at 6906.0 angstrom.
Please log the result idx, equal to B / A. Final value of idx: 1.04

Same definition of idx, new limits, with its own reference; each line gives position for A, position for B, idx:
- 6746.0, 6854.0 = 0.98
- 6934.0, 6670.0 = 1.02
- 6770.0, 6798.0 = 0.97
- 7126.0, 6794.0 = 0.93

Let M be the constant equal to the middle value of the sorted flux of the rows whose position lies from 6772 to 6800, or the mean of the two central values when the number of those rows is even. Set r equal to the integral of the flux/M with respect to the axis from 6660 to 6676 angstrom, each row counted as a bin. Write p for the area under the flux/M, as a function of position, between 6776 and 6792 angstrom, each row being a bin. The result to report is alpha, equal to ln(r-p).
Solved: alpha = -1.2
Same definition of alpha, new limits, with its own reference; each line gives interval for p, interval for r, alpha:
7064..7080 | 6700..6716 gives -2.4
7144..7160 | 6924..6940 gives -0.3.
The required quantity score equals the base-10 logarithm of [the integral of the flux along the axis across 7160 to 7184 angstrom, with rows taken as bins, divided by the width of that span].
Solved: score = 1.10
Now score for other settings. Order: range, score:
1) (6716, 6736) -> 1.13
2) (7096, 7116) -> 1.10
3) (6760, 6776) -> 1.11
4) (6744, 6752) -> 1.12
